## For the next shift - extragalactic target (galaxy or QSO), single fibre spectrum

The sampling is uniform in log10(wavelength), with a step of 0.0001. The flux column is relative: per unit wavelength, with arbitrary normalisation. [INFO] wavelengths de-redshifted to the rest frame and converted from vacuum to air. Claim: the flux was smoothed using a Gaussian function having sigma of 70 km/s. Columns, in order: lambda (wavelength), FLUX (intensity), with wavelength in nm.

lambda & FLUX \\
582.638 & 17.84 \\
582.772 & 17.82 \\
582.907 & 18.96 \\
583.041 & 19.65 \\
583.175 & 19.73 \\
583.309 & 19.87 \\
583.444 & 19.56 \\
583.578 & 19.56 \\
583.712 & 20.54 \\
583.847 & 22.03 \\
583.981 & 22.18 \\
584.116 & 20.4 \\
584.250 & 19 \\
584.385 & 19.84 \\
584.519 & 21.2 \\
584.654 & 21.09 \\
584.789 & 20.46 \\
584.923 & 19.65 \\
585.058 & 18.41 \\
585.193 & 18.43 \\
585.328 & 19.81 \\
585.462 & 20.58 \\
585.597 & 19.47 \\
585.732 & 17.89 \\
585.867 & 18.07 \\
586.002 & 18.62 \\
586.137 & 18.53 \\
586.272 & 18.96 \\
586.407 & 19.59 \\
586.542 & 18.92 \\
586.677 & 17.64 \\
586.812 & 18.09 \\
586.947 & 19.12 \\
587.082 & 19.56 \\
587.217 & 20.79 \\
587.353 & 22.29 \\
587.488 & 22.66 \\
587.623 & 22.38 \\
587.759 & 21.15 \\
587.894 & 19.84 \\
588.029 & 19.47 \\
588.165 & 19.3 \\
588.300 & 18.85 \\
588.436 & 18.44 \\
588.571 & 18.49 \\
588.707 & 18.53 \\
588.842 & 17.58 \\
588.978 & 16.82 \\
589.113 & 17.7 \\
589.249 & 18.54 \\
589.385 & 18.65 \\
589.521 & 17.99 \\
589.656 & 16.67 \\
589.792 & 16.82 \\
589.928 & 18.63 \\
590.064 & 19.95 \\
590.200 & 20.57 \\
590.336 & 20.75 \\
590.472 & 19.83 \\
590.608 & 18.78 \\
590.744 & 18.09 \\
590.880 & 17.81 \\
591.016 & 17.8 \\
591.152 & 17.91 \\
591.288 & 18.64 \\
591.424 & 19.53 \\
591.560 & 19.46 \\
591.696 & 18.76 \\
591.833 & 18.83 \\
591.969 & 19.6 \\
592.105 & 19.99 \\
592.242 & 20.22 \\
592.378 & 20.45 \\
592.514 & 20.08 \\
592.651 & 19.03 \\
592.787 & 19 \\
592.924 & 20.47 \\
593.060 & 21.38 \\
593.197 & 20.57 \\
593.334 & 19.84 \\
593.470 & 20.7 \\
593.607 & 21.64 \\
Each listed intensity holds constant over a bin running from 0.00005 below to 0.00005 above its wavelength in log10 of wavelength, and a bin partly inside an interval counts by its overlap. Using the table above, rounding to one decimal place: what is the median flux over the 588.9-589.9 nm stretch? 17.7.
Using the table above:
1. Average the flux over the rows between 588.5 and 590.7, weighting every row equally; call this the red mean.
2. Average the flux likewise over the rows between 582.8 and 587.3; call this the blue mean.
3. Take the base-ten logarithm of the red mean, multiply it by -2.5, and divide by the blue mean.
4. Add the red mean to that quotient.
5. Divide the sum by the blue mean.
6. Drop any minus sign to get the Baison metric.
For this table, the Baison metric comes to 0.94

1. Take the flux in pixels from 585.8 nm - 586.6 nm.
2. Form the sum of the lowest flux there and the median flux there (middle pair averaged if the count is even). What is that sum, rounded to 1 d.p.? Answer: 36.8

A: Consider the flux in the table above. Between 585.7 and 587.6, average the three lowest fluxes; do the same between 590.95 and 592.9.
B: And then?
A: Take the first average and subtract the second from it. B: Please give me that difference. -0.25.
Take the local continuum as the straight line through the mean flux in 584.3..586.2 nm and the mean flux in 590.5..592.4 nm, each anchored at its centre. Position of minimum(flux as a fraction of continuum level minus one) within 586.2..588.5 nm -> 586.677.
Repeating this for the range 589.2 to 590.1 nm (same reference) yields 589.656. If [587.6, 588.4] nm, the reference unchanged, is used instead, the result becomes 588.300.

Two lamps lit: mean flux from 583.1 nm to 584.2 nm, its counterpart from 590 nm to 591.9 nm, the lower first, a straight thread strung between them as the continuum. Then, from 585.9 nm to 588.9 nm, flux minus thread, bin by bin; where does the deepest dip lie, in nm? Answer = 586.677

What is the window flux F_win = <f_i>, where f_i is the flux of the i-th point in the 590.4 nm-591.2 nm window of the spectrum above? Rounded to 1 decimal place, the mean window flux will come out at 18.4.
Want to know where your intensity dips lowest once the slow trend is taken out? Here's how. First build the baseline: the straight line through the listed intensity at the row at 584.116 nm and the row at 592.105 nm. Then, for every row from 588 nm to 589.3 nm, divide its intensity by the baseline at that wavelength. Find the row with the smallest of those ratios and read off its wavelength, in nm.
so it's 588.978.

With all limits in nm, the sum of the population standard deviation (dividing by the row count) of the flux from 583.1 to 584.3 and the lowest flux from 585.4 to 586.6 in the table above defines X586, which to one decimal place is 18.9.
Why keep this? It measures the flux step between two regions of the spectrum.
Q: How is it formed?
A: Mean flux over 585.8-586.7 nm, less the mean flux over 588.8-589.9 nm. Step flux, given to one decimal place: 1.0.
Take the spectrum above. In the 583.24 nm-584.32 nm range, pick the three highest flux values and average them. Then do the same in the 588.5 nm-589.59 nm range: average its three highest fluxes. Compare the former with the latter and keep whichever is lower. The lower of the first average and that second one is 18.6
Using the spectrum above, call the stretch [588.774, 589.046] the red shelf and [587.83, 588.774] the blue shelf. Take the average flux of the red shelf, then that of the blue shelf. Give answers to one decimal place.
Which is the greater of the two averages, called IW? 19.0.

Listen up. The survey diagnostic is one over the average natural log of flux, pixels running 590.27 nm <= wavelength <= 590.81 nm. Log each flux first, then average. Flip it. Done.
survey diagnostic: 0.338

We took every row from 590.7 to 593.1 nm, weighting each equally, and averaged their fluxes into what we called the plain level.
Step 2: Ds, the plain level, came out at 19.3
